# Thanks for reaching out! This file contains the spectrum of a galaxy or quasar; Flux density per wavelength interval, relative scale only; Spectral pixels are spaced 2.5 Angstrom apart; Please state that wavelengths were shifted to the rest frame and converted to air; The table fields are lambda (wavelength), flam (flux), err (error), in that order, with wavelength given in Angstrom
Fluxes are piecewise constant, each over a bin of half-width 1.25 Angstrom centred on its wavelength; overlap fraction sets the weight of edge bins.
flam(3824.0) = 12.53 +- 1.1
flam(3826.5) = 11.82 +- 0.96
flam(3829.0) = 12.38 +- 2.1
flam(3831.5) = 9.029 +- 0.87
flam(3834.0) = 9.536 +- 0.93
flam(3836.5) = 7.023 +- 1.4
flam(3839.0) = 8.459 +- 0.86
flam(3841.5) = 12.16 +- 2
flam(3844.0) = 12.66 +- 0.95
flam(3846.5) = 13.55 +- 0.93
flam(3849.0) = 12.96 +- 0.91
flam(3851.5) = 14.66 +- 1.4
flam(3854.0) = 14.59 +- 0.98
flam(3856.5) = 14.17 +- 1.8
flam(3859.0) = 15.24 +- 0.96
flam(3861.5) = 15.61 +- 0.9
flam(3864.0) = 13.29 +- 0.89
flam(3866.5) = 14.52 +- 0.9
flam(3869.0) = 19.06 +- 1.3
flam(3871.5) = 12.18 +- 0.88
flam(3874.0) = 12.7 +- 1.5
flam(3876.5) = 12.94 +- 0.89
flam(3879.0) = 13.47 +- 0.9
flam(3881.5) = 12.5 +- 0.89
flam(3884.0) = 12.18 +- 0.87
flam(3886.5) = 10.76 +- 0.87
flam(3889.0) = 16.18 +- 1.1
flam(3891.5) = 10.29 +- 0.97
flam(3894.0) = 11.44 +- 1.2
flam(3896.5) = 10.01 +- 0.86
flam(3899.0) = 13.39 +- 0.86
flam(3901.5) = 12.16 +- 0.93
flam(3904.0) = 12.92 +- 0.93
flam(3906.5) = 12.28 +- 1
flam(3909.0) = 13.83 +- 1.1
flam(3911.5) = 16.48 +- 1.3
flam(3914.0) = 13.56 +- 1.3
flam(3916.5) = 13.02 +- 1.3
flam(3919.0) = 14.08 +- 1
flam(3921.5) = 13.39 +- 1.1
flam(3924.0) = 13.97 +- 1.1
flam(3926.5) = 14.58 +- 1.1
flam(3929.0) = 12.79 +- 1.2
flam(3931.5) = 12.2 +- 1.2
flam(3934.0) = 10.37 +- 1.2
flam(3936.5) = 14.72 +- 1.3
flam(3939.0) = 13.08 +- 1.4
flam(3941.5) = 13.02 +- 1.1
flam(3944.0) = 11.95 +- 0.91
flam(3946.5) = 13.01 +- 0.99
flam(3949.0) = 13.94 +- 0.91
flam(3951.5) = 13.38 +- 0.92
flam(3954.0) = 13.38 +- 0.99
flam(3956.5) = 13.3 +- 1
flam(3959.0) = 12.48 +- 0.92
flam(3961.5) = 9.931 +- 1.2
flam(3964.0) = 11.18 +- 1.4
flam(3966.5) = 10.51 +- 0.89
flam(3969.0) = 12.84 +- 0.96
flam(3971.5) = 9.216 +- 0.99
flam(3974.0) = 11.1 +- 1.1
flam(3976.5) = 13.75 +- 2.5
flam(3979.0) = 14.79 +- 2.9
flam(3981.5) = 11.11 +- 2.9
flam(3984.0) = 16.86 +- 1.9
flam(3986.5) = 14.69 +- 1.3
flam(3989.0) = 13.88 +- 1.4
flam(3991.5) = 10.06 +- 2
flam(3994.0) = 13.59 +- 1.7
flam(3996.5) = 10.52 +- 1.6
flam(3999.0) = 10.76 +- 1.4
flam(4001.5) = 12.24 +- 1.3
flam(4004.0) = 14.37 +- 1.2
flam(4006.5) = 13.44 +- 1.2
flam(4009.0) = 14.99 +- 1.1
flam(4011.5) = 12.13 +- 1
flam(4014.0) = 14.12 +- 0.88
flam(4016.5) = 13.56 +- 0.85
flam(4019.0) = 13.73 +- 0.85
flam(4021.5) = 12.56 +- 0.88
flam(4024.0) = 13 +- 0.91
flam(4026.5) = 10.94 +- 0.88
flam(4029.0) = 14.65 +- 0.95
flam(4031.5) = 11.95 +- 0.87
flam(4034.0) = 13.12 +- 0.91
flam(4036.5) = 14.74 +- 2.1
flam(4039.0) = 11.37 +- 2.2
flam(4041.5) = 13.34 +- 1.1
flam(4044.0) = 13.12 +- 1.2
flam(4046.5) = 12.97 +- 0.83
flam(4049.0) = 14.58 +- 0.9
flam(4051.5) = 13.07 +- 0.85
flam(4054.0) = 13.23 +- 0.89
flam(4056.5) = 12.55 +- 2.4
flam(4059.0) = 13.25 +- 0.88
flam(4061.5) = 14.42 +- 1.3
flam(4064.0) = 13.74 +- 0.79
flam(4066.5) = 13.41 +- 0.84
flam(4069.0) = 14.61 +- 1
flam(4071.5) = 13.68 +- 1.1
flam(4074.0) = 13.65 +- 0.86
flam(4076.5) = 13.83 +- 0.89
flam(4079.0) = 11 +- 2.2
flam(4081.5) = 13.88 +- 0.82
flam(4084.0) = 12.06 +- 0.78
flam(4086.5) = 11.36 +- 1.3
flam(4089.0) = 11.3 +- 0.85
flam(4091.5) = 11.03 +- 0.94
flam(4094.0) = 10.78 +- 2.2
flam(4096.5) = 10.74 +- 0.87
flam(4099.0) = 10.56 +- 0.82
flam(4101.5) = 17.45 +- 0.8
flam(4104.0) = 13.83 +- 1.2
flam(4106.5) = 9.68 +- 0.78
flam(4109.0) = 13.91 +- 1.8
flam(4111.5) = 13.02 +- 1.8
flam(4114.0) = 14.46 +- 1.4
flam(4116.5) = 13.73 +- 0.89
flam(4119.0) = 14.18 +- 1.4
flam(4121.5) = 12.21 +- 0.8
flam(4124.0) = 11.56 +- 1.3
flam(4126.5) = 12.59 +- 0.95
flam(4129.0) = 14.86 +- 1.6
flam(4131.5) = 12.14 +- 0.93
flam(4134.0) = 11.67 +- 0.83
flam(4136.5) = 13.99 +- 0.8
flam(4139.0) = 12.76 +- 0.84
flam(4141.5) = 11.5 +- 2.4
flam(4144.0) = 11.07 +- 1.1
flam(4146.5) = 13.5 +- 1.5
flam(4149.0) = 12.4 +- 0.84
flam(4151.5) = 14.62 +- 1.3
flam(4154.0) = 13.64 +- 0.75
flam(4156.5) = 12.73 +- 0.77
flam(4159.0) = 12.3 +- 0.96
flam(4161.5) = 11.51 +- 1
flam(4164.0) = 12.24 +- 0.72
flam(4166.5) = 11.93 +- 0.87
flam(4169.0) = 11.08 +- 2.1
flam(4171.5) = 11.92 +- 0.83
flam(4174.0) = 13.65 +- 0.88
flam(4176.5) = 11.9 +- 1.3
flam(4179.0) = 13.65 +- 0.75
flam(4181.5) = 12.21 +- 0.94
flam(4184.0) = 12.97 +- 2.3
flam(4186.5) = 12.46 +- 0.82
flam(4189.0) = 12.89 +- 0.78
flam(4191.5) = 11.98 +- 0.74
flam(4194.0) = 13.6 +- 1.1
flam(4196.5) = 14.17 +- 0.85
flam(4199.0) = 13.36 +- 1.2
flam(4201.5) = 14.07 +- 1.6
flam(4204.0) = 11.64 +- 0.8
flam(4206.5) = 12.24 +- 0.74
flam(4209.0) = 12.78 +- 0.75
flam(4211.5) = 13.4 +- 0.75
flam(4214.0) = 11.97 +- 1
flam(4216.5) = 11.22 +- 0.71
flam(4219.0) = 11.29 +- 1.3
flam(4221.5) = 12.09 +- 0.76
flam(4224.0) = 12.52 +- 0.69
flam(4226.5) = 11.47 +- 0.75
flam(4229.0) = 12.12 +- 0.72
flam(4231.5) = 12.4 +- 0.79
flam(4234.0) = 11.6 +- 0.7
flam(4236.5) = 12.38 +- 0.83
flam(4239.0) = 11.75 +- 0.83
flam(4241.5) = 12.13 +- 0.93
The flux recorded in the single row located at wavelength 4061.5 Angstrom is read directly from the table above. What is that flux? 14.42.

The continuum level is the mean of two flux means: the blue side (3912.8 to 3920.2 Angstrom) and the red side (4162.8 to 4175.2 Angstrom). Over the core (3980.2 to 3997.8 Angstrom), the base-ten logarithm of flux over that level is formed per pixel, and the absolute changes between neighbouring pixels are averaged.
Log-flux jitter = 0.108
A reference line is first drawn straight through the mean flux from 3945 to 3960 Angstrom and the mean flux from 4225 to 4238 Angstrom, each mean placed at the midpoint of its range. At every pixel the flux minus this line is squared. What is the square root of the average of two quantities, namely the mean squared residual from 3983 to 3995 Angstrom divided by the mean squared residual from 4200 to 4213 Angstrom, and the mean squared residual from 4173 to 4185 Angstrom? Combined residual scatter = 1.6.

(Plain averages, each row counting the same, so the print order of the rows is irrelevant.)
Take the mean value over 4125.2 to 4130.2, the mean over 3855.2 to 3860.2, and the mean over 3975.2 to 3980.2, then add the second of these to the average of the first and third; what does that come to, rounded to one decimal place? 28.7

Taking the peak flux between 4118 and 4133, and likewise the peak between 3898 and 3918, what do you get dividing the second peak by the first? 1.11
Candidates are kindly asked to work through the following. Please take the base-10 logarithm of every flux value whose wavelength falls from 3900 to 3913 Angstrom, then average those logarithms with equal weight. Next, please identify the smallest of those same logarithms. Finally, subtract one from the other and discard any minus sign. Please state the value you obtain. 0.044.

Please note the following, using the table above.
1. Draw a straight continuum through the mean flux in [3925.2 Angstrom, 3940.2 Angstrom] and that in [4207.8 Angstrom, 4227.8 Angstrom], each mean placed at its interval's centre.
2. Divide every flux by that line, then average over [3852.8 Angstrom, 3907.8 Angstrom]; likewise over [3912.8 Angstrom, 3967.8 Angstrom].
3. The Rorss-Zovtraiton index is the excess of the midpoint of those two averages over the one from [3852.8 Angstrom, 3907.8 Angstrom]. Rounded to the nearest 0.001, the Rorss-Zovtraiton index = -0.010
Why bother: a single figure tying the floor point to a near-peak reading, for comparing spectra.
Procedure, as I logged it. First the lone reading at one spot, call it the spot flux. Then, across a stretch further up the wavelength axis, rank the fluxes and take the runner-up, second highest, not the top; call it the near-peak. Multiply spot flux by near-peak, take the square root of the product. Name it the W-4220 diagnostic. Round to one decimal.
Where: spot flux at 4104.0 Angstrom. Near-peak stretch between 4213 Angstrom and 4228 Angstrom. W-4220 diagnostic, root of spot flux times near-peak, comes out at 12.9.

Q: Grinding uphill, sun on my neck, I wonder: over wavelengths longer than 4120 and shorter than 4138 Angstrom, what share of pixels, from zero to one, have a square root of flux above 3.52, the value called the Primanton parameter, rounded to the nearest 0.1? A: 0.4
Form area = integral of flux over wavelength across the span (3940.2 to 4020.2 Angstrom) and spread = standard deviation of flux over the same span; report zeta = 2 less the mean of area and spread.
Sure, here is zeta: -509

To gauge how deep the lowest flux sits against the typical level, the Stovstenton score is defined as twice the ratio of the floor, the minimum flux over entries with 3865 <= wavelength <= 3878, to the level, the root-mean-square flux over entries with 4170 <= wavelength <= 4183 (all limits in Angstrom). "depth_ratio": 1.92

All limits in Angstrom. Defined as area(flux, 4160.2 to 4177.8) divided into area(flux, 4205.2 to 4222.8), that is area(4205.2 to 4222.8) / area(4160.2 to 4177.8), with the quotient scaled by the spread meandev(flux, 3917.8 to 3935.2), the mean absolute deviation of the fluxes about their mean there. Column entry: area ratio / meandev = 0.93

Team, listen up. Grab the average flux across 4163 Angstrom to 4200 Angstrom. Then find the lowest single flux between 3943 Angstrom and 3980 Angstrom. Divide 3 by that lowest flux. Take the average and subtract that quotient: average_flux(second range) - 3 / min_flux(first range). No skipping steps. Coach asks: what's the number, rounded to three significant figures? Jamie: 12.3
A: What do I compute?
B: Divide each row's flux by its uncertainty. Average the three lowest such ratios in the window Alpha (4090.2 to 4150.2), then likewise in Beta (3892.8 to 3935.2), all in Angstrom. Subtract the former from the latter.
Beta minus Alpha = 3.8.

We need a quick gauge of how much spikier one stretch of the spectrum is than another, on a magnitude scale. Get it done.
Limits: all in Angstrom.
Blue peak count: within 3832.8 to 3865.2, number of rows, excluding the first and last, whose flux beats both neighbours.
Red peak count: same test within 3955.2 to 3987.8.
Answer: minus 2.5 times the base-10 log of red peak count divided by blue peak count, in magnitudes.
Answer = -0.3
